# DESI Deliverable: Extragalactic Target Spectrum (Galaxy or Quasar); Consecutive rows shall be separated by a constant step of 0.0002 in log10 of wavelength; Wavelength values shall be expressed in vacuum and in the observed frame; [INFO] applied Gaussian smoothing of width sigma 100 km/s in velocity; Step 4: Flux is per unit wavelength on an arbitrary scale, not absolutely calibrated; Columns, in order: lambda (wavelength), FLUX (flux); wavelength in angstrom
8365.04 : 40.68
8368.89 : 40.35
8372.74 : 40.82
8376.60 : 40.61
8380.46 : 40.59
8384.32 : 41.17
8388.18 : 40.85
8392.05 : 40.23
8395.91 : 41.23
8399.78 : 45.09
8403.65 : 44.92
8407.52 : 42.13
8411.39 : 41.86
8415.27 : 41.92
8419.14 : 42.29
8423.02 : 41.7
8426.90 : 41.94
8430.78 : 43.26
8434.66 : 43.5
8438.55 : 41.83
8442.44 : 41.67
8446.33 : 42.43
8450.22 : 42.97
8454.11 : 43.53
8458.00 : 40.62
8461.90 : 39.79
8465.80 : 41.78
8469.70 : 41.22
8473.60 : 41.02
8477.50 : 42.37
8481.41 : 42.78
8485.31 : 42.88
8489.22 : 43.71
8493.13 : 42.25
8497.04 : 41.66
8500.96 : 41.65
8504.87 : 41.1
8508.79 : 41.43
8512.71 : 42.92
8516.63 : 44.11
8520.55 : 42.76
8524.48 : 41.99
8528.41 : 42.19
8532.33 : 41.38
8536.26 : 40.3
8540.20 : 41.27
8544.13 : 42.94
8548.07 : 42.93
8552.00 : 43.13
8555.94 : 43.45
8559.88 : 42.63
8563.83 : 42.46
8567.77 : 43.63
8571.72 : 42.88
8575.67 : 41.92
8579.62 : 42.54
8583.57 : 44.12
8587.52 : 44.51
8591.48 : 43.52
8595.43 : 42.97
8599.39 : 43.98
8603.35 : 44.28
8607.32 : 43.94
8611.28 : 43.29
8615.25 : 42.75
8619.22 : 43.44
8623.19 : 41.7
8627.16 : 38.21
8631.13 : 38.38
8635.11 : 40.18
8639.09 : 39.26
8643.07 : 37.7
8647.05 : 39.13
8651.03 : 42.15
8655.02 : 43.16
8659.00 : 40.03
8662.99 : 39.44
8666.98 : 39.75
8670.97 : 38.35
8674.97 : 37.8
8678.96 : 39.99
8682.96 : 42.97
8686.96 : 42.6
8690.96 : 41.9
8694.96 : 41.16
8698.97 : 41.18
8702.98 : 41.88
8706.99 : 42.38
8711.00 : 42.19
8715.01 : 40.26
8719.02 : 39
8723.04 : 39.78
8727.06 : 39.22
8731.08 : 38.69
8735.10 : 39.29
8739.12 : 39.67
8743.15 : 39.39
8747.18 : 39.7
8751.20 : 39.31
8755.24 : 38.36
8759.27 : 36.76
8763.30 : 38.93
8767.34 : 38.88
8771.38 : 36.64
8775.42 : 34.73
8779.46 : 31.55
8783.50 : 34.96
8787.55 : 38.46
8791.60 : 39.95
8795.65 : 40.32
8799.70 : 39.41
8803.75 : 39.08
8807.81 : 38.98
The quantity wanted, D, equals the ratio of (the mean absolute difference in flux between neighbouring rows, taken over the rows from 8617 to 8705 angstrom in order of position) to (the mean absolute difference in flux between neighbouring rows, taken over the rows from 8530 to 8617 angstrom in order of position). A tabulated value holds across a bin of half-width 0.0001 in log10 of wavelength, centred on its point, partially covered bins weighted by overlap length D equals 1.91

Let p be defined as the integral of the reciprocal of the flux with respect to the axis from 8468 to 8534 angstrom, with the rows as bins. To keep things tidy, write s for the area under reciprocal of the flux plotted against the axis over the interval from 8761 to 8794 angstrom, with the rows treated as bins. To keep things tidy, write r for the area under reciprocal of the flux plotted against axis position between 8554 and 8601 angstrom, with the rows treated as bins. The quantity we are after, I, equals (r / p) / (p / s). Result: 0.4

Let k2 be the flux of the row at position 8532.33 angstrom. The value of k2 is 41.38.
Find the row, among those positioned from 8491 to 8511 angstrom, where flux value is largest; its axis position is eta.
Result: 8493.13 angstrom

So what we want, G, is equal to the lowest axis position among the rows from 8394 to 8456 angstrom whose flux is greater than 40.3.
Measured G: 8395.91 angstrom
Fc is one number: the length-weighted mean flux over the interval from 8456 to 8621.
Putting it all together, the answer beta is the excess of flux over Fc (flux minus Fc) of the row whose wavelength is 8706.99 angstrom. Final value -0.2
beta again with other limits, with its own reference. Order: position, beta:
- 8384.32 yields -1.4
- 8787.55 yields -4.1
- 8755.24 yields -4.2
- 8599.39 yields 1.4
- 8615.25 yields 0.2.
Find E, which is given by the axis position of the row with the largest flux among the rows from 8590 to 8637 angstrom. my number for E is 8603.35 angstrom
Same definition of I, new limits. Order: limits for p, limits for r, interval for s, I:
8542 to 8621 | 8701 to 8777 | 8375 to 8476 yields 1.4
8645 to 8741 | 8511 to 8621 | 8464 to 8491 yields 0.3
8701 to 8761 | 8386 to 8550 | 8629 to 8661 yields 1.4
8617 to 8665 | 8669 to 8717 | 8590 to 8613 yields 0.4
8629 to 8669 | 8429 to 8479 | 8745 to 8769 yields 0.7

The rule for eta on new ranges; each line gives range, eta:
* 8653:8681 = 8655.02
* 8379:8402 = 8399.78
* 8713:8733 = 8715.01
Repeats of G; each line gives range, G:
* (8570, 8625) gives 8571.72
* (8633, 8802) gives 8651.03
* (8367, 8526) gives 8368.89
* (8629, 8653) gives 8651.03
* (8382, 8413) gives 8384.32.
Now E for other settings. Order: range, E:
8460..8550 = 8516.63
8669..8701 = 8682.96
